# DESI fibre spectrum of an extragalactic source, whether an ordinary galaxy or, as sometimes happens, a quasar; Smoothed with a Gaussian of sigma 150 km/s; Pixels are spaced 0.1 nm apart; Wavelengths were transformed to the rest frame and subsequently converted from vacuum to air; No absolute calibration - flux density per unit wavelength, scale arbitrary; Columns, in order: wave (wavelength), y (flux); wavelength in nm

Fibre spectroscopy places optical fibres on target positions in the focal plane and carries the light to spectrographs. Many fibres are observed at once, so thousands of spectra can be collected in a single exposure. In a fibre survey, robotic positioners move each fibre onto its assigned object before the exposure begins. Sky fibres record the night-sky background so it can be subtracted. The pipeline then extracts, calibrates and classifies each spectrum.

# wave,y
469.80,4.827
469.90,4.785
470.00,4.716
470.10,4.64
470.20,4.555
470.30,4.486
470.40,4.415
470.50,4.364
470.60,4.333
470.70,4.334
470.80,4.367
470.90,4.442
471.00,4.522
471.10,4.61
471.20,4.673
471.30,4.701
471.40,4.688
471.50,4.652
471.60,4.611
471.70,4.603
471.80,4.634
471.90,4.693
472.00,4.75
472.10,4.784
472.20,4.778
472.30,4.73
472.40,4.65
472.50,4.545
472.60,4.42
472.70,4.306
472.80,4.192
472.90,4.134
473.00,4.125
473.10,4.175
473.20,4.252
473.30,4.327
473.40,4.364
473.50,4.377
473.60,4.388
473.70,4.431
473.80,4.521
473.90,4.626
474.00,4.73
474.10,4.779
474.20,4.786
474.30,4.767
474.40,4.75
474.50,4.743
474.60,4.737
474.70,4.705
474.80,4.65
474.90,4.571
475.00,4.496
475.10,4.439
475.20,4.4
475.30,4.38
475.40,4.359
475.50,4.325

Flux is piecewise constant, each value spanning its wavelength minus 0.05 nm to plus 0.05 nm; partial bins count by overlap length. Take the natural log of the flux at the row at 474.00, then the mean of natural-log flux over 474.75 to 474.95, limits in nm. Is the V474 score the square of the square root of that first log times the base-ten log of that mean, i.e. 0.286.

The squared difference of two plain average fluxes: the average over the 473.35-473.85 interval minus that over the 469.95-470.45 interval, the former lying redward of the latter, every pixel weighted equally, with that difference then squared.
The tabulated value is 0.021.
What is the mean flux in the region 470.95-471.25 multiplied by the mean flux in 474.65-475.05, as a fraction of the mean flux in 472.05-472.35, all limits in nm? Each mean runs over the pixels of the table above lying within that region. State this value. 4.45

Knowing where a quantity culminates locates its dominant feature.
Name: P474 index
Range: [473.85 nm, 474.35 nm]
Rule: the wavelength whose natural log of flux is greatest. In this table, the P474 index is 474.20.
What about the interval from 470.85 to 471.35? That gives 471.30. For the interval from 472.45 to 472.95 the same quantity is 472.50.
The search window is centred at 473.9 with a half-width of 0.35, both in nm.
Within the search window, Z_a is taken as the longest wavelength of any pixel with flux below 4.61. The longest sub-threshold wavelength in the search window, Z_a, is 473.80 nm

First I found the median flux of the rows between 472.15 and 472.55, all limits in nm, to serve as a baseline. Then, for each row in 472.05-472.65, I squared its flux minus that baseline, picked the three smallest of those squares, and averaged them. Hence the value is 0.00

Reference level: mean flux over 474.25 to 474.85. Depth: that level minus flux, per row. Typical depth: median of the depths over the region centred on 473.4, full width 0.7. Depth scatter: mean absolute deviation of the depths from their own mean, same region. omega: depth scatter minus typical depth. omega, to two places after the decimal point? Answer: -0.29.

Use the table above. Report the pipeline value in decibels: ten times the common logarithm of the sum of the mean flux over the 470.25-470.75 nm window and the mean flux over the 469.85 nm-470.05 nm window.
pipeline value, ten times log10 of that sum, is 9.61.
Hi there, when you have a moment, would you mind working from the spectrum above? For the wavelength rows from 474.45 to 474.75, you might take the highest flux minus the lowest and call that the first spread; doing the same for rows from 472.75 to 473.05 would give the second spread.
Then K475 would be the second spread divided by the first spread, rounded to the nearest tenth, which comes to 1.8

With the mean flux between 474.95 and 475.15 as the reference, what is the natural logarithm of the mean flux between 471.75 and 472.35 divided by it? 0.057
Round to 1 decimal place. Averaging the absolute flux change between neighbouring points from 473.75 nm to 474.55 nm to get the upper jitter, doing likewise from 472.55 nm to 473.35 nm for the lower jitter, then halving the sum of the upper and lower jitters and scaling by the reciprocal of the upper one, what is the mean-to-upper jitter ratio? 1.3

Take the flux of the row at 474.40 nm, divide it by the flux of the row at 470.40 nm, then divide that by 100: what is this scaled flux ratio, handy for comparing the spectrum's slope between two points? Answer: 0.0108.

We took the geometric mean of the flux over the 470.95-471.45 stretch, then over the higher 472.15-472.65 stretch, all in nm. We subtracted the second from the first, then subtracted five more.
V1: -4.98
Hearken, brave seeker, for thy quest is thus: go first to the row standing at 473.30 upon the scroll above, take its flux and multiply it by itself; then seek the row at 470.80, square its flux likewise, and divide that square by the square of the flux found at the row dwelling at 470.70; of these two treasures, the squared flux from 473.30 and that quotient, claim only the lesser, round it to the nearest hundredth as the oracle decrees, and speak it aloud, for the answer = 1.02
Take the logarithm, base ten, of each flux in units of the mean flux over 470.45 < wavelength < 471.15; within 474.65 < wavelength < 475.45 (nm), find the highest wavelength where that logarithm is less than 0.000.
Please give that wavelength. 475.40 nm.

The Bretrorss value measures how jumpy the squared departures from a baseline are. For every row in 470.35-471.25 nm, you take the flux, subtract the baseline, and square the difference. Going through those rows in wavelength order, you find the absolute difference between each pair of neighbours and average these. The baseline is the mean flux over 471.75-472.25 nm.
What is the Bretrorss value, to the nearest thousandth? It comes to 0.026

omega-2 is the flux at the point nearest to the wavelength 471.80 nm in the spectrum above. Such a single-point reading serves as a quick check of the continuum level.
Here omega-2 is 4.634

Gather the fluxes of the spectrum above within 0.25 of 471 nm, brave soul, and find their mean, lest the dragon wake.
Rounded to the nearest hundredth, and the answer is 4.52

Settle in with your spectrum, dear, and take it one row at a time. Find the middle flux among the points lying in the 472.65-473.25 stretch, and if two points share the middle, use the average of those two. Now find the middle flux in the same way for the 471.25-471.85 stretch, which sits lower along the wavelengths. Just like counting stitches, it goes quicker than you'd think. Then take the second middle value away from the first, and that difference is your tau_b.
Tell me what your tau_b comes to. -0.46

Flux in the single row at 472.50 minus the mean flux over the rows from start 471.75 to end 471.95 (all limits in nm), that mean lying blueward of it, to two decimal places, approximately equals -0.12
